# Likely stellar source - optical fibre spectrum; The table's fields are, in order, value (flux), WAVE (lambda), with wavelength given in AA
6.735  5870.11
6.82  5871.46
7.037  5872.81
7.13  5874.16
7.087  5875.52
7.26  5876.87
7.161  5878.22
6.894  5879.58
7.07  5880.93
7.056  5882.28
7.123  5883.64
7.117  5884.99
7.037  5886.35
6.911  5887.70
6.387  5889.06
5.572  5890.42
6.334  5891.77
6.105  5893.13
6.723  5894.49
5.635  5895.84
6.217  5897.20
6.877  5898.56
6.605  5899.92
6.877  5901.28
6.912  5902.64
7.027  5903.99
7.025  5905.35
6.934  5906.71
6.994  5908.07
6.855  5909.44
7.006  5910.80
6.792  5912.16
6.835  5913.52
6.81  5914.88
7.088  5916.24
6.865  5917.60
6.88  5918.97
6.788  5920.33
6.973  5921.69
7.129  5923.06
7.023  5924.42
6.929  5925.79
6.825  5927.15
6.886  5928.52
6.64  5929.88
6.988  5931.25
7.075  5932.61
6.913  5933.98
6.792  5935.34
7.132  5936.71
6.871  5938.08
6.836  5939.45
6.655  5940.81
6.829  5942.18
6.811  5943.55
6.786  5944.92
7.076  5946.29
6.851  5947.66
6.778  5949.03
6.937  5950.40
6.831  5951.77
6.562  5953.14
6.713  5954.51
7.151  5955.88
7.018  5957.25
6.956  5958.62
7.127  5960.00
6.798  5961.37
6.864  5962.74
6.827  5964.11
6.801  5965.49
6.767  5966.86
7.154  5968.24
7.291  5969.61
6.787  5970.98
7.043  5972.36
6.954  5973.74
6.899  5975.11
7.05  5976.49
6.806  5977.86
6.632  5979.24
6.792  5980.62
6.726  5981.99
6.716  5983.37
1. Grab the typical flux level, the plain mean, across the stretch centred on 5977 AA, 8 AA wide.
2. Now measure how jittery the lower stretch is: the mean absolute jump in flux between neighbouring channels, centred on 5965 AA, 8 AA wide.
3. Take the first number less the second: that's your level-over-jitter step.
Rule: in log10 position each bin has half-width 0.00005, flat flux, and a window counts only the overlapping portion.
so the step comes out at 6.75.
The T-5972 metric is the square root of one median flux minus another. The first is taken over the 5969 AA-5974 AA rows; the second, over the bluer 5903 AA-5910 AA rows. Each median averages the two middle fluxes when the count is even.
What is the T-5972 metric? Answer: 0.07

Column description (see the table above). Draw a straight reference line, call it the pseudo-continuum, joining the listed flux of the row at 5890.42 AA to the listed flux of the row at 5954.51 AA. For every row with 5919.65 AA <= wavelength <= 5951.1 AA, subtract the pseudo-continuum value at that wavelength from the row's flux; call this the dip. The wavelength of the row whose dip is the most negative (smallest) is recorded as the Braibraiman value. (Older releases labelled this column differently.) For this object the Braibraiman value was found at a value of 5949.03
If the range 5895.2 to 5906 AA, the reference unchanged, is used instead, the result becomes 5895.84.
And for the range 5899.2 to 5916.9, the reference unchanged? 5914.88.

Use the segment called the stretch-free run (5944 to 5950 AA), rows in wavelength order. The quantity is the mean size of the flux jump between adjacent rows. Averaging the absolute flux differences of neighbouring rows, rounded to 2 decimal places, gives 0.20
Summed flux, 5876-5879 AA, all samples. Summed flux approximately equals 14.4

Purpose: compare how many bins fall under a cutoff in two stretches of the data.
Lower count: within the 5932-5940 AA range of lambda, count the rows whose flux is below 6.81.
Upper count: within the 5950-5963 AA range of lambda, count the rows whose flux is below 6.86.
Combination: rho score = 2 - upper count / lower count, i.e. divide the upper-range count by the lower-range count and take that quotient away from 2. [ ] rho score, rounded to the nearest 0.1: -2.0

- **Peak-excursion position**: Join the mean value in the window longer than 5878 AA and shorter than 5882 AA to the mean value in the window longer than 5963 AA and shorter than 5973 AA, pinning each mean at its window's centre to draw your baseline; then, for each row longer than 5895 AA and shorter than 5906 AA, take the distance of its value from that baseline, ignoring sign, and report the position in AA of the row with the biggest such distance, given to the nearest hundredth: 5895.84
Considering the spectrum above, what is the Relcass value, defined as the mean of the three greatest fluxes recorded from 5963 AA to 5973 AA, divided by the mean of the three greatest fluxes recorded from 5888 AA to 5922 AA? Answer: 1.02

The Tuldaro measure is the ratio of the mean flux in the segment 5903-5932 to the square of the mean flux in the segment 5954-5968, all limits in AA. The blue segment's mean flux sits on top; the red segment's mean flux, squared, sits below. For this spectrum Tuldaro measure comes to 0.145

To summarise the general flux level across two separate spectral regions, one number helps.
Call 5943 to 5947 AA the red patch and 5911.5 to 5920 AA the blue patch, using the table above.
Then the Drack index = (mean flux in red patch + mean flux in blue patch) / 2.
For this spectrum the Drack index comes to 6.88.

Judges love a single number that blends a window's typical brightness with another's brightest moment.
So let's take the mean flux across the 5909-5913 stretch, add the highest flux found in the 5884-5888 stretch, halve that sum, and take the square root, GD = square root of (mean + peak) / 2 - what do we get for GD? 2.65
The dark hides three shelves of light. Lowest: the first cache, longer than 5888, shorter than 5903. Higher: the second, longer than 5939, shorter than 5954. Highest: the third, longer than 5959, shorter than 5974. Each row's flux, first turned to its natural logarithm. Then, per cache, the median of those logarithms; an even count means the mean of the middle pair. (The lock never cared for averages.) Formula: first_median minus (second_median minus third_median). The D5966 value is 1.859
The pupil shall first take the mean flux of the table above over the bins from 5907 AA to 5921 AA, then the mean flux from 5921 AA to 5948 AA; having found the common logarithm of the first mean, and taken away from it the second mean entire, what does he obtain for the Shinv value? -6.06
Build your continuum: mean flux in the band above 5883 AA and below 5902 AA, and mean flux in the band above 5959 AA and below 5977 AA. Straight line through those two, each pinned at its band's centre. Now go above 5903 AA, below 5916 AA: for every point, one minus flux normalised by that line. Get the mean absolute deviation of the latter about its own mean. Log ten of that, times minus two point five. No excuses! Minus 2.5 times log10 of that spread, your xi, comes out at 4.54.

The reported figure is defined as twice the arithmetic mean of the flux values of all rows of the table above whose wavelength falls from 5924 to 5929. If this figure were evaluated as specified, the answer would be 13.8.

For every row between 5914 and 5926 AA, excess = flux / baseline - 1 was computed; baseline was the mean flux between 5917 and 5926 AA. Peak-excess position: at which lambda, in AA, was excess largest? 5923.06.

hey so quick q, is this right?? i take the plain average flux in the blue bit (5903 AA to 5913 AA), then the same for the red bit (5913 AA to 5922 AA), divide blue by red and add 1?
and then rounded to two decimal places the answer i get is 2.01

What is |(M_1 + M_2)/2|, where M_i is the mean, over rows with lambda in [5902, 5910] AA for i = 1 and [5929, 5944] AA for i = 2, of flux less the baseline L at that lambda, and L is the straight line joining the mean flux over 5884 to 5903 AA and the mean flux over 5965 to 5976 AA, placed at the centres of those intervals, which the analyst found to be 0.23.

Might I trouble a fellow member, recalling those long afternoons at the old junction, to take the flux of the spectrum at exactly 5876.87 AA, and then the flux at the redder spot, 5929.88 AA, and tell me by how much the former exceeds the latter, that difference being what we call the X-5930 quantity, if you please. 0.62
